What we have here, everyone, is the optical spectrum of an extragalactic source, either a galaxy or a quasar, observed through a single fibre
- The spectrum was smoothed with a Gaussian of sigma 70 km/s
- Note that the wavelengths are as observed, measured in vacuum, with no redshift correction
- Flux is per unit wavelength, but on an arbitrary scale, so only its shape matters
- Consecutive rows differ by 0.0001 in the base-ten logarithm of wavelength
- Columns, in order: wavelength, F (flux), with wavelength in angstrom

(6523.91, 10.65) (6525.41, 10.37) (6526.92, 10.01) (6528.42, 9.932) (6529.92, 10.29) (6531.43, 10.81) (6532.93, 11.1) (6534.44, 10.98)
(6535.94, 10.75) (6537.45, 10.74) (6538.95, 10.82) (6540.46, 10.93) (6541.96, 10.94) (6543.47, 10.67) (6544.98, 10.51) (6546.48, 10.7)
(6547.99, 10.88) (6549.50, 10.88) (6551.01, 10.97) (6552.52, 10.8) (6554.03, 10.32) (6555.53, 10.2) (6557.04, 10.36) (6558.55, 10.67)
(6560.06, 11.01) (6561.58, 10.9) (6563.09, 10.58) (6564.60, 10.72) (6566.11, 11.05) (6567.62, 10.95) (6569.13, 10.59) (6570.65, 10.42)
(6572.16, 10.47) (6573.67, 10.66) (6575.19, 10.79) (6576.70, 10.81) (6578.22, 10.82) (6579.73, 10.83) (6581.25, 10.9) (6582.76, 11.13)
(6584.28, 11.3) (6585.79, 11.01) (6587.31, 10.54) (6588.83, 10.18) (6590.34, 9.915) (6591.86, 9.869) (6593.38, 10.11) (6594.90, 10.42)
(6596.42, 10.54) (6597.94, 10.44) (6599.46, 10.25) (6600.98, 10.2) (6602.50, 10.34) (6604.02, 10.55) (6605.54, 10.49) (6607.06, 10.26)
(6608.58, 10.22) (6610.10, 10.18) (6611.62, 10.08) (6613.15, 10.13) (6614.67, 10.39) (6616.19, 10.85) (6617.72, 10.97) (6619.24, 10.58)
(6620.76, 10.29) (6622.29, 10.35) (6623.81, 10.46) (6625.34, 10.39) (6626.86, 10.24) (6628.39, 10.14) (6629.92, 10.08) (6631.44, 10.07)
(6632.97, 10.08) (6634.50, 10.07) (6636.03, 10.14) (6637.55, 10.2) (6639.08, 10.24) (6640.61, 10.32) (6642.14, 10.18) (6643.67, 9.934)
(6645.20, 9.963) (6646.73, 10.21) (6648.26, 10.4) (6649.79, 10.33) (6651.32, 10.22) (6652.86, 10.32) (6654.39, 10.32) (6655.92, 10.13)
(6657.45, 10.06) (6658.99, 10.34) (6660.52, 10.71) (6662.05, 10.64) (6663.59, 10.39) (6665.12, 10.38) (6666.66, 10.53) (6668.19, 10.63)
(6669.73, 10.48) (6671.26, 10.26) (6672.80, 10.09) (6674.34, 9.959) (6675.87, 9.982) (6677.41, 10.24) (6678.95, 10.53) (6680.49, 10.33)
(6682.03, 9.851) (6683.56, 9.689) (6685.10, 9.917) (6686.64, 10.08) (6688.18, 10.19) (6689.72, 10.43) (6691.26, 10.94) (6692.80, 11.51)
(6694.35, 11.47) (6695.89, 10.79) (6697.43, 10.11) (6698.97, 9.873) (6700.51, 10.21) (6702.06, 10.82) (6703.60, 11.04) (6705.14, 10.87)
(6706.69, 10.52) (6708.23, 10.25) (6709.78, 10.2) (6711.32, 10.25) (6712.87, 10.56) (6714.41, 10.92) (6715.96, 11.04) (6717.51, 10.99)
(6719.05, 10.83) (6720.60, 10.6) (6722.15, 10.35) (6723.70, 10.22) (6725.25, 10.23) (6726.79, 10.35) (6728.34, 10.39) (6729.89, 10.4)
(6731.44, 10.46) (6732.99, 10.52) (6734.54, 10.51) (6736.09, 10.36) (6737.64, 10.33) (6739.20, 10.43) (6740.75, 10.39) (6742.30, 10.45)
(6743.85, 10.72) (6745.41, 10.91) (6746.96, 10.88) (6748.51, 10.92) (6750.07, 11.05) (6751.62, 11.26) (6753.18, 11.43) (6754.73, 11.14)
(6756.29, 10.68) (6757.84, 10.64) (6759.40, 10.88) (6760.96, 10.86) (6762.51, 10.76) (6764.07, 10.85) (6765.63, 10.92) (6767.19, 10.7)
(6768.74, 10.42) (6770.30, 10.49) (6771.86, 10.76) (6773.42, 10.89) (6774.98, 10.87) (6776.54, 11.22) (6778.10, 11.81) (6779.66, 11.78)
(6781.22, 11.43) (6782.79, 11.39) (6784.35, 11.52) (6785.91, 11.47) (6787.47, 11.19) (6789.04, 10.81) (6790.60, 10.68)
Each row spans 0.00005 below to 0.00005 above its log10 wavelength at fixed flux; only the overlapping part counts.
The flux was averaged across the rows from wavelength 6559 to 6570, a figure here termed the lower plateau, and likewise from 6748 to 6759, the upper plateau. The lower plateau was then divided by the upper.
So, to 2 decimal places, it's 0.98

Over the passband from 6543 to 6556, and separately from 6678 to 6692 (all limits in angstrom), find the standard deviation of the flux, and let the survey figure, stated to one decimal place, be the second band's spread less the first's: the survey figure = 0.1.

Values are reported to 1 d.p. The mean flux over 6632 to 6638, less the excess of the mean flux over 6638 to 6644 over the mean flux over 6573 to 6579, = 10.7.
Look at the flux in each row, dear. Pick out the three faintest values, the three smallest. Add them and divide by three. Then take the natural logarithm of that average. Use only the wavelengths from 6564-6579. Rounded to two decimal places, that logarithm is 2.35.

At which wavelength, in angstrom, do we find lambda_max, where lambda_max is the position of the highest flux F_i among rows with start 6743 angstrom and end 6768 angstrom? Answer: 6753.18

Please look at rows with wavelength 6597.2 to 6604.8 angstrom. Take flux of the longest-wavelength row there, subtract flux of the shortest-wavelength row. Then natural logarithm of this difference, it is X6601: -2.2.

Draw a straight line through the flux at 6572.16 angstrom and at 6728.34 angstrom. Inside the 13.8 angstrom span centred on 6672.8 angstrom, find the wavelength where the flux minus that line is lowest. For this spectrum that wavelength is 6674.34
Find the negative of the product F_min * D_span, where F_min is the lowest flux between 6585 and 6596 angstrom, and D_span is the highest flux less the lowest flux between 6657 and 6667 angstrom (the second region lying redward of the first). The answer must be -6.4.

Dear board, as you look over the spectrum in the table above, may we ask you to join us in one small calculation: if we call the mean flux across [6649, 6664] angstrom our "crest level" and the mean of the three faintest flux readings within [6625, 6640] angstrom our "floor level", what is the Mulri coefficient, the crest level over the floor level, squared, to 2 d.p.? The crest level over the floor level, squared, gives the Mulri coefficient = 1.05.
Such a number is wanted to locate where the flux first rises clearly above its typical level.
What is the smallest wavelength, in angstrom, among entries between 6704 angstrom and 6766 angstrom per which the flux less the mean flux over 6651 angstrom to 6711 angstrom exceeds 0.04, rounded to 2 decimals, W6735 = 6705.14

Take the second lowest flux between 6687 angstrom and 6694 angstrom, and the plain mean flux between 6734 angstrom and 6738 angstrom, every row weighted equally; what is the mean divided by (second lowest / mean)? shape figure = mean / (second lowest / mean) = 10.4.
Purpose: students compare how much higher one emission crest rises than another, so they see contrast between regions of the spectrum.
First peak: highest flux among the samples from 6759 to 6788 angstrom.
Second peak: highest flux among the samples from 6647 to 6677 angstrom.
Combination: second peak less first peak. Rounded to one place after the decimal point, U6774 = -1.1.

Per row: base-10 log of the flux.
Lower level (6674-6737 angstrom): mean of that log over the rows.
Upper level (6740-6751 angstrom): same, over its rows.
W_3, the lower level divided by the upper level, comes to 0.99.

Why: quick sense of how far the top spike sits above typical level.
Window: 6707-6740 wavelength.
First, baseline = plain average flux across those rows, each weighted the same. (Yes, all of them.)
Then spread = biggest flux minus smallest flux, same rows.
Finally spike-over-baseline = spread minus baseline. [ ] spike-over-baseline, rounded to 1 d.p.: -9.6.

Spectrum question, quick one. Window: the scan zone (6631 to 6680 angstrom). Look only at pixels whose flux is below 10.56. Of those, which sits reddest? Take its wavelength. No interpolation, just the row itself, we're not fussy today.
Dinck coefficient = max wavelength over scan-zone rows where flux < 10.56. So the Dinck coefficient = 6678.95 angstrom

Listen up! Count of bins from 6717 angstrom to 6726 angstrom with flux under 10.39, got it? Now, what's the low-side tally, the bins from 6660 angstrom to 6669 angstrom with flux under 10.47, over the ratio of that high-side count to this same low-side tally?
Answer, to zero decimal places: 1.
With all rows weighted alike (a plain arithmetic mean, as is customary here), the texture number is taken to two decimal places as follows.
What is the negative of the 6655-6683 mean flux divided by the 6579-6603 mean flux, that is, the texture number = -0.98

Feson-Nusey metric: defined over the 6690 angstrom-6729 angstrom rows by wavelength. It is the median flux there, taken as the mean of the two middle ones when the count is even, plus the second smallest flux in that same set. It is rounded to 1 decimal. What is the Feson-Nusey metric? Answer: 20.7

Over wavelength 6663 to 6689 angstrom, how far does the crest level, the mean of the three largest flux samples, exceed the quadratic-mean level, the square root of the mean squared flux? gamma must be 0.35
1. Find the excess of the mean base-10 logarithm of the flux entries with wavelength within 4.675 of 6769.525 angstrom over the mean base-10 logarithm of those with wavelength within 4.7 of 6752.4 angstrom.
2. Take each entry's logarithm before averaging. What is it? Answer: -0.015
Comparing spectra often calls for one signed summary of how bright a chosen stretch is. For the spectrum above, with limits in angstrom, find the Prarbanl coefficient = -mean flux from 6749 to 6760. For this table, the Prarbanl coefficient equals -11.0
